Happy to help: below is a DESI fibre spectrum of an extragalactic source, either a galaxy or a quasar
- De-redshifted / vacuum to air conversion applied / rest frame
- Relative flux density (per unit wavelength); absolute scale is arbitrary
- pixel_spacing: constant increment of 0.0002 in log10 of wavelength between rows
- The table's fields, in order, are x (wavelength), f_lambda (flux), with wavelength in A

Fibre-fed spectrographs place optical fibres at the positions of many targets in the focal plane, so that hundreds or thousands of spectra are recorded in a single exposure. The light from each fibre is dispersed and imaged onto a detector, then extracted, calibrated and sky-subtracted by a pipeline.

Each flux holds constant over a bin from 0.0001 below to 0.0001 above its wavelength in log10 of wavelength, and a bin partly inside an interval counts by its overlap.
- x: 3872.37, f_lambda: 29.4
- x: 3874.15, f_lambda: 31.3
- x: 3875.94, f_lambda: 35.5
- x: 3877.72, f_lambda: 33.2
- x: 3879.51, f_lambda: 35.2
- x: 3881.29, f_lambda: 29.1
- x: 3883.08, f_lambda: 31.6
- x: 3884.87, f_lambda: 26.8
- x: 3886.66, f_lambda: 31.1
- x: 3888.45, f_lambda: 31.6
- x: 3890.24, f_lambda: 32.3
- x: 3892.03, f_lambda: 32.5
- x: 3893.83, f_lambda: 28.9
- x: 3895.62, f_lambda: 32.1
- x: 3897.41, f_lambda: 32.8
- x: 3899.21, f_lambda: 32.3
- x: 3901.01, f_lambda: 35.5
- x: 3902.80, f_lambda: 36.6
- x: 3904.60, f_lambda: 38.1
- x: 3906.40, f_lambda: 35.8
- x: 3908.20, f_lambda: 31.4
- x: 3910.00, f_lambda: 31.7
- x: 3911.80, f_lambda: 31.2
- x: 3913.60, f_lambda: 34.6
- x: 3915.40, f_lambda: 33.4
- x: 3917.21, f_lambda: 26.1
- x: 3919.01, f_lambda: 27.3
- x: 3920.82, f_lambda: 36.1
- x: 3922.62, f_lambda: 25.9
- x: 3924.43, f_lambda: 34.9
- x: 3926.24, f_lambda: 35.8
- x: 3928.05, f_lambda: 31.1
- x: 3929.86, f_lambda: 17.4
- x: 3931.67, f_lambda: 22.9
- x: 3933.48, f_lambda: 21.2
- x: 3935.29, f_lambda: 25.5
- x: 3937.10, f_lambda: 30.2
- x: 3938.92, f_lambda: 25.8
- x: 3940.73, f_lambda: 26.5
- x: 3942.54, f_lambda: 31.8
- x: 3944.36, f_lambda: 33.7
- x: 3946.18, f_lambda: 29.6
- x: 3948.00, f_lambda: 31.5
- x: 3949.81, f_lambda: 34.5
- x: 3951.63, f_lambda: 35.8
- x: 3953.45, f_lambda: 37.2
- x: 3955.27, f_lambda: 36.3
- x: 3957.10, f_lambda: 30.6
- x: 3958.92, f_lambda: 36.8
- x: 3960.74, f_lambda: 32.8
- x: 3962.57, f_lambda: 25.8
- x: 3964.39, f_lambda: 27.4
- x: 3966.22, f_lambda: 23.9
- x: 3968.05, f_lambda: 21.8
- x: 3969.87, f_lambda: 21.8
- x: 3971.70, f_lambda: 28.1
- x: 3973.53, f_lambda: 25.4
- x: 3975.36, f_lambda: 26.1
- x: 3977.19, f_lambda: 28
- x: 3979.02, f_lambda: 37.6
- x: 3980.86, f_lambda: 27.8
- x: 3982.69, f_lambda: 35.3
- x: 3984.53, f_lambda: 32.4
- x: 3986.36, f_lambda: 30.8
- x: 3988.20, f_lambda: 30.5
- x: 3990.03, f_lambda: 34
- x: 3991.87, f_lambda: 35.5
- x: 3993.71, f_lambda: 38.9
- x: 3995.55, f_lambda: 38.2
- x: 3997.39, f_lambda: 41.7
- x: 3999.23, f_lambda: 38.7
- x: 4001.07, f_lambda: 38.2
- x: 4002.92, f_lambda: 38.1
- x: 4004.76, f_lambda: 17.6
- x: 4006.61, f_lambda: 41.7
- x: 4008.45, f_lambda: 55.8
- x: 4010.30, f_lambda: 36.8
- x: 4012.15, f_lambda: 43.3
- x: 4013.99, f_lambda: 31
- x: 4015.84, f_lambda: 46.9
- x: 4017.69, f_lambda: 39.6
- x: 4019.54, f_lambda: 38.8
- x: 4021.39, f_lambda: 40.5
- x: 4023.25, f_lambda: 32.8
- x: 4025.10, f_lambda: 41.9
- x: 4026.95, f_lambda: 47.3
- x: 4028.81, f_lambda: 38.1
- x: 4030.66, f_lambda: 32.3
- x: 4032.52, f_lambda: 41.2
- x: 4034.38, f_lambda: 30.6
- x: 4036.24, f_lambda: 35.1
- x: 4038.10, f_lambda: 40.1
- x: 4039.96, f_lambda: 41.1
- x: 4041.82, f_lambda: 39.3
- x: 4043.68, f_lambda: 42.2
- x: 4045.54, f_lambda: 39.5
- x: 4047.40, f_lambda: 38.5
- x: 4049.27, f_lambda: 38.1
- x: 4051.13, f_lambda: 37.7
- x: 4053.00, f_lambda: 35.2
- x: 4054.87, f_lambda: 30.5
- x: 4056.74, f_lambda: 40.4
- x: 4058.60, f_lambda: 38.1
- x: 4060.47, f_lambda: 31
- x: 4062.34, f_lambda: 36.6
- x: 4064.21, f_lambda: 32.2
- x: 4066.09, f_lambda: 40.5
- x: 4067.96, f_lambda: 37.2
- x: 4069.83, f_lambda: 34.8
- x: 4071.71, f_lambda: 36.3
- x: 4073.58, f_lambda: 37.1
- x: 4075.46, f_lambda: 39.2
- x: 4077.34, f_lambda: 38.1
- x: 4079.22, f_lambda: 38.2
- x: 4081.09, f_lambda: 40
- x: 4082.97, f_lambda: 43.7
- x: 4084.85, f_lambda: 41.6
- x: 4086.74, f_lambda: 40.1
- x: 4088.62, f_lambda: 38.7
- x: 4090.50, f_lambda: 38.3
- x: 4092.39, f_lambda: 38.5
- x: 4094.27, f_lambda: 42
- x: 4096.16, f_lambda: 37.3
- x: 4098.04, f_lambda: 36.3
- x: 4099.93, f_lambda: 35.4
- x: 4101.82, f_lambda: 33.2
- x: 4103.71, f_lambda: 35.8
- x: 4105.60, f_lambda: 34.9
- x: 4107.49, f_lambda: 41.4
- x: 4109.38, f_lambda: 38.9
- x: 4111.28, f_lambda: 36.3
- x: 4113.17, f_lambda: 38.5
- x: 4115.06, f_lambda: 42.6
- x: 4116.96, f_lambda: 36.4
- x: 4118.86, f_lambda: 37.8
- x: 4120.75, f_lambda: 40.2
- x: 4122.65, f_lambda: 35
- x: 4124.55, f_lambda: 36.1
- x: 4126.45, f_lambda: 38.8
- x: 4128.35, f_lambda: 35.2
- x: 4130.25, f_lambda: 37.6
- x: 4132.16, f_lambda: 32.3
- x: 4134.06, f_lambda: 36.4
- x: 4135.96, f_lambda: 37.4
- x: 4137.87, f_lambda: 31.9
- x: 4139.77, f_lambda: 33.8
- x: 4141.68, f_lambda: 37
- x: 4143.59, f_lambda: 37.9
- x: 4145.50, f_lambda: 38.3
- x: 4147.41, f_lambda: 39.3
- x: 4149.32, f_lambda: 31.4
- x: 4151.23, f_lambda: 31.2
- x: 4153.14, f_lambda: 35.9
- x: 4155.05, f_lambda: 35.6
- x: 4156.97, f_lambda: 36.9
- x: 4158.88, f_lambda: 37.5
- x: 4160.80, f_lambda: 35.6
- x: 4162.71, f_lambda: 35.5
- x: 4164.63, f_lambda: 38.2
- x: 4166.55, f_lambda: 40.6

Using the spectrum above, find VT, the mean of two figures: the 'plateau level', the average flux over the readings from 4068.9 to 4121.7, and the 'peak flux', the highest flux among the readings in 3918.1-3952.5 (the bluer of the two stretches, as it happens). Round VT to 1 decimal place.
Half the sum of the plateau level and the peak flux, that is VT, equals 37.2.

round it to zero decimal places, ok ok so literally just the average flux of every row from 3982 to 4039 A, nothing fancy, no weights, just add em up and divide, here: 38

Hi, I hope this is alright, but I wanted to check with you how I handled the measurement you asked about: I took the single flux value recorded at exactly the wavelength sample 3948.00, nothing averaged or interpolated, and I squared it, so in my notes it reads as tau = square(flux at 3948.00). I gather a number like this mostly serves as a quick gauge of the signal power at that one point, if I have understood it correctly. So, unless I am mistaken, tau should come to 992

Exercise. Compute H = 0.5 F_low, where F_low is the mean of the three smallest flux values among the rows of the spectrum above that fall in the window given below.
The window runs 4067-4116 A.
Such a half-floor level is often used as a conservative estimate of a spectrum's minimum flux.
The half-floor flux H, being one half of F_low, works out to 17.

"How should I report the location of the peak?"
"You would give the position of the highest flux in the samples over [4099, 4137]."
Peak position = 4115.06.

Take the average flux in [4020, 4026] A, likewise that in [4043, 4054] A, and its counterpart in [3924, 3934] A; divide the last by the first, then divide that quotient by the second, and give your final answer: 0.0184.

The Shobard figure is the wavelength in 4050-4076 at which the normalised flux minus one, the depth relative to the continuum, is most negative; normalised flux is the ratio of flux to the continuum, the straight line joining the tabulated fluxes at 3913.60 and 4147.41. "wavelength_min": 4054.87 A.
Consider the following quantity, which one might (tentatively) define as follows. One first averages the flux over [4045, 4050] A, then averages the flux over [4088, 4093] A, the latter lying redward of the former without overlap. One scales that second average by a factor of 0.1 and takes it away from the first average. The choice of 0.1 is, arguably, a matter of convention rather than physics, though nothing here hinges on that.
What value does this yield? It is 34.8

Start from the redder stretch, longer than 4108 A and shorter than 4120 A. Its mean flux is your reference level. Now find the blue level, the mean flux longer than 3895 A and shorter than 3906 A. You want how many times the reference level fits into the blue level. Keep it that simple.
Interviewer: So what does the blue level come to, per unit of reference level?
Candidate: 0.90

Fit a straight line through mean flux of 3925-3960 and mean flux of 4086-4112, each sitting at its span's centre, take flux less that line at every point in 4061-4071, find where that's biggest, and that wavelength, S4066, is 4066.09 A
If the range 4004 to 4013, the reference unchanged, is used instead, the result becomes 4008.45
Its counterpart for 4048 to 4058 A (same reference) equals 4056.74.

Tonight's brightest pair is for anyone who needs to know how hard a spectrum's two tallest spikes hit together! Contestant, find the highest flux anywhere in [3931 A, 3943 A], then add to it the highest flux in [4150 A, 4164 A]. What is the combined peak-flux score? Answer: 69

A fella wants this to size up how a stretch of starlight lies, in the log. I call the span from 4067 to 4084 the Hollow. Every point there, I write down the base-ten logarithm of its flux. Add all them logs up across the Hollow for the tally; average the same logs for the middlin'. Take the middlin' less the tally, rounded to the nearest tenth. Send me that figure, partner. -12.7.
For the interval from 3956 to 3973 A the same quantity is -11.5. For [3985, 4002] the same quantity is -12.5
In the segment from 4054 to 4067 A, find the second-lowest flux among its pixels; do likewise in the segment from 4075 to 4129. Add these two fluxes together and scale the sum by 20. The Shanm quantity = 1318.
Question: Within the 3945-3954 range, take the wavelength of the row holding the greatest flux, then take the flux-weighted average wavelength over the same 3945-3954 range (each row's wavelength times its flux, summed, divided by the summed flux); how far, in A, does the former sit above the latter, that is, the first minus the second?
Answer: 3.4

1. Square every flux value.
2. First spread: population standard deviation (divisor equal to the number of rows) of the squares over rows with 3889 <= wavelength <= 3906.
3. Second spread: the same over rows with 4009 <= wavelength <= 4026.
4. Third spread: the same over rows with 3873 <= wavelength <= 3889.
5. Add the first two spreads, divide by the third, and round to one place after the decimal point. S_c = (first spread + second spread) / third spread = 3.3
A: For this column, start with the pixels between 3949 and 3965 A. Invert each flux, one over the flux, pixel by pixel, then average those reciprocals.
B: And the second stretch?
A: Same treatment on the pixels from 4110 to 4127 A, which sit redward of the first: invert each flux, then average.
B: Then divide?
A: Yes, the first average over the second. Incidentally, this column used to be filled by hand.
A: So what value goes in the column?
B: 1.16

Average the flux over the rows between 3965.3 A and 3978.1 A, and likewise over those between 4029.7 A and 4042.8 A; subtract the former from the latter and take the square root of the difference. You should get 3.48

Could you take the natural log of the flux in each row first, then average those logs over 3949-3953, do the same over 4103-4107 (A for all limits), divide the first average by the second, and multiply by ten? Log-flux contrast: 10.0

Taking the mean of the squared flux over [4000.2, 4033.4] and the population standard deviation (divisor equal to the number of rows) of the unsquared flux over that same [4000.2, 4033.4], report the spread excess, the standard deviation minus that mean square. -1572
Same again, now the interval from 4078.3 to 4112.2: -1477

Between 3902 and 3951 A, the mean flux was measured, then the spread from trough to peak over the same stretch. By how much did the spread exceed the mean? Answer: -10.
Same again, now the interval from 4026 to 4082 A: -21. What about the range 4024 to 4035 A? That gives -22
